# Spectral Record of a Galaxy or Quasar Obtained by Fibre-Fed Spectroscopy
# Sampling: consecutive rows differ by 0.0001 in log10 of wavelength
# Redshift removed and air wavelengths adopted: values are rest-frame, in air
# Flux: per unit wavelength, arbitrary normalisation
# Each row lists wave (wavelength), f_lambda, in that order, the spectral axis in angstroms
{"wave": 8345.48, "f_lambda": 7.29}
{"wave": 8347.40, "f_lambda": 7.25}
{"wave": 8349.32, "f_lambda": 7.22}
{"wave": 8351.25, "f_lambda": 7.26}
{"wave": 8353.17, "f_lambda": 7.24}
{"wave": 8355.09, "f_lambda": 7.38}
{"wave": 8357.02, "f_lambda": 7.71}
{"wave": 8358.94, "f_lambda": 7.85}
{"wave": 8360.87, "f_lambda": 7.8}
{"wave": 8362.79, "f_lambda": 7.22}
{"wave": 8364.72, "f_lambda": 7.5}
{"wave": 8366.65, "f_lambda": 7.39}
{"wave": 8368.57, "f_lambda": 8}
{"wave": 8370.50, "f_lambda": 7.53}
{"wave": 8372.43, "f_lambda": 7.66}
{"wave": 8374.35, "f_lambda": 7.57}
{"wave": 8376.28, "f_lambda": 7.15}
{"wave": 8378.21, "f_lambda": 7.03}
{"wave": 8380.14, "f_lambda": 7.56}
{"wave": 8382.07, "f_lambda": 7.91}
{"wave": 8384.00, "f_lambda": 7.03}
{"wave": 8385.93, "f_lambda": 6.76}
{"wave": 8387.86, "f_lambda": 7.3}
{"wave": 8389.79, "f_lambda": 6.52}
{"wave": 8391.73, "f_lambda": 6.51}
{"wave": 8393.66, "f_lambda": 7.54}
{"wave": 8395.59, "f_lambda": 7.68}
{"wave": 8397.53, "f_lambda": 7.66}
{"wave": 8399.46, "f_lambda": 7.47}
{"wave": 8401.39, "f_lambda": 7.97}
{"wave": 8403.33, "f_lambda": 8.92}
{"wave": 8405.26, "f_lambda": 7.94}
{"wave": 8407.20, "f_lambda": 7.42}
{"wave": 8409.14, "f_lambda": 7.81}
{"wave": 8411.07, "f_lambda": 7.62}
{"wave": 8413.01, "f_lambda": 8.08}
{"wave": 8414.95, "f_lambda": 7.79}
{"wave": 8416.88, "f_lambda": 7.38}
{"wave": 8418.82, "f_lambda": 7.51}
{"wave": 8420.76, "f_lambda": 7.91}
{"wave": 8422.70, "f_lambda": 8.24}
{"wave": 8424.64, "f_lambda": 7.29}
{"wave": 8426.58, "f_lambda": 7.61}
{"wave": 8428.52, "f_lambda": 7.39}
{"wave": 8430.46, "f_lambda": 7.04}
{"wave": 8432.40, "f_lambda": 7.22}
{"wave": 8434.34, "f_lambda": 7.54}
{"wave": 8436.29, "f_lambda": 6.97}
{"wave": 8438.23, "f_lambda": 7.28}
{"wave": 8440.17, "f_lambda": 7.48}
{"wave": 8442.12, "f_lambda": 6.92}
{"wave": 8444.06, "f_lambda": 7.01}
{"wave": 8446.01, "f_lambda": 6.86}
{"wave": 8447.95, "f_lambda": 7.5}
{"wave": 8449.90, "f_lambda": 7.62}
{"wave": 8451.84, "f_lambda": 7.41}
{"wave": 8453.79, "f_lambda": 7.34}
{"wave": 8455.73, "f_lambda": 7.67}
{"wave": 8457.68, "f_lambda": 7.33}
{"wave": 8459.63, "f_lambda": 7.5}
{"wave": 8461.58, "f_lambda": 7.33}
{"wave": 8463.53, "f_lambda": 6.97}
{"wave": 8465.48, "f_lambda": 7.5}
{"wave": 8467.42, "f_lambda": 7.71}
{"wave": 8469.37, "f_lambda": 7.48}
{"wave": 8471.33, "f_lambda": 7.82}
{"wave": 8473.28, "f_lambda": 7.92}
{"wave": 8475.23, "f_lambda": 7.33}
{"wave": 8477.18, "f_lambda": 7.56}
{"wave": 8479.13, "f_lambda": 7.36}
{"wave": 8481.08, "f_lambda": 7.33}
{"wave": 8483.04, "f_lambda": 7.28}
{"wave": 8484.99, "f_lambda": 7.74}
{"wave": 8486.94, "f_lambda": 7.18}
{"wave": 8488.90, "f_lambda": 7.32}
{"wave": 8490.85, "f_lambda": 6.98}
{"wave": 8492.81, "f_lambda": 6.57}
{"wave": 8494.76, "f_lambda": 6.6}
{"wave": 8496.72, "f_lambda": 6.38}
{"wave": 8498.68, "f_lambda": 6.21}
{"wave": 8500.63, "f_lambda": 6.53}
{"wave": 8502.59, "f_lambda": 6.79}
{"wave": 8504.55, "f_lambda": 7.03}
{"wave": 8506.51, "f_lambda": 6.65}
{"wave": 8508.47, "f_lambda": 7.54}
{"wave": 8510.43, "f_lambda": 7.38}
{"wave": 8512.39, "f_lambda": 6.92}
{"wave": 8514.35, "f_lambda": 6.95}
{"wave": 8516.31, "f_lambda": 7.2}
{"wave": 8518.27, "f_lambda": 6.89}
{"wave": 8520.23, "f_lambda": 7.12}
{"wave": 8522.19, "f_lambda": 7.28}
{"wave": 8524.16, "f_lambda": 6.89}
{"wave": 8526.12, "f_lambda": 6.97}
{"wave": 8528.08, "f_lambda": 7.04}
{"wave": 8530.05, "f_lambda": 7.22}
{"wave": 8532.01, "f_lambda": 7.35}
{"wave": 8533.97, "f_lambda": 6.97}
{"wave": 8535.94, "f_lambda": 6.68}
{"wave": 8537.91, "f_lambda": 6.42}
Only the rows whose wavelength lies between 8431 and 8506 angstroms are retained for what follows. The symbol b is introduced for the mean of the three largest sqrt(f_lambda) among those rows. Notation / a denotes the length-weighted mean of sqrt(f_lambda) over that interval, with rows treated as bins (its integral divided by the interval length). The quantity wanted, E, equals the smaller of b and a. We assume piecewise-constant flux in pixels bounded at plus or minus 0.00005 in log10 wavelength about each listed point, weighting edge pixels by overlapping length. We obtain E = 2.69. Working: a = 2.69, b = 2.80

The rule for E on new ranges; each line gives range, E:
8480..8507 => 2.63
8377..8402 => 2.70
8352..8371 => 2.75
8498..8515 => 2.63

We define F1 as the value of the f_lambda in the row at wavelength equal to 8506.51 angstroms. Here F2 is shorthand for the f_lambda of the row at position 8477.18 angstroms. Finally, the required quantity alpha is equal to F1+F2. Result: 14.2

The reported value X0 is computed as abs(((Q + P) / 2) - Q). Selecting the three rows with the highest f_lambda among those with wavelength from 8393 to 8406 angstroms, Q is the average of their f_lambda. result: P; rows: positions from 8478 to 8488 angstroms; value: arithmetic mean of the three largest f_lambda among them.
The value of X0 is 0.40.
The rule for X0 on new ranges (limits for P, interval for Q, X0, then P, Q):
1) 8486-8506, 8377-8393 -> 0.21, 7.2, 7.59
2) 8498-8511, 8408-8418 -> 0.29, 7.3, 7.89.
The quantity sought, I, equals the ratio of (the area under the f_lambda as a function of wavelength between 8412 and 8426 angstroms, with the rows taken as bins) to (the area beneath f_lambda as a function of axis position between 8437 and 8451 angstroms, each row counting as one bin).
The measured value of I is 1.07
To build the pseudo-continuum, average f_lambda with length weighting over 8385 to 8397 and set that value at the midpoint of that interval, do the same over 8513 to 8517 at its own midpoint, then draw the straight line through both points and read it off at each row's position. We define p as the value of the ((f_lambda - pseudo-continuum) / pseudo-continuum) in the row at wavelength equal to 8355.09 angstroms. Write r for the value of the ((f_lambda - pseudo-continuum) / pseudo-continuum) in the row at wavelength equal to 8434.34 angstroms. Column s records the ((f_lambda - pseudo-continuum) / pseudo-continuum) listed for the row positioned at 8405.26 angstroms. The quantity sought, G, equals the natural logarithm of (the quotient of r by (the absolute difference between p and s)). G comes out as -0.2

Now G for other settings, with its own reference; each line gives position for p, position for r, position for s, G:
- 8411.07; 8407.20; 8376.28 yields -0.3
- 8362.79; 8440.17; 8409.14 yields -0.4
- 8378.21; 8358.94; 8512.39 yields 2.1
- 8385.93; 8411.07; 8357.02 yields -0.5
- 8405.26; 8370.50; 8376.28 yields -0.6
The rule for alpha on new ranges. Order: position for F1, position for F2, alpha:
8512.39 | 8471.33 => 14.7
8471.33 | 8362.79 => 15.0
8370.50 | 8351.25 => 14.8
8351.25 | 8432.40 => 14.5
